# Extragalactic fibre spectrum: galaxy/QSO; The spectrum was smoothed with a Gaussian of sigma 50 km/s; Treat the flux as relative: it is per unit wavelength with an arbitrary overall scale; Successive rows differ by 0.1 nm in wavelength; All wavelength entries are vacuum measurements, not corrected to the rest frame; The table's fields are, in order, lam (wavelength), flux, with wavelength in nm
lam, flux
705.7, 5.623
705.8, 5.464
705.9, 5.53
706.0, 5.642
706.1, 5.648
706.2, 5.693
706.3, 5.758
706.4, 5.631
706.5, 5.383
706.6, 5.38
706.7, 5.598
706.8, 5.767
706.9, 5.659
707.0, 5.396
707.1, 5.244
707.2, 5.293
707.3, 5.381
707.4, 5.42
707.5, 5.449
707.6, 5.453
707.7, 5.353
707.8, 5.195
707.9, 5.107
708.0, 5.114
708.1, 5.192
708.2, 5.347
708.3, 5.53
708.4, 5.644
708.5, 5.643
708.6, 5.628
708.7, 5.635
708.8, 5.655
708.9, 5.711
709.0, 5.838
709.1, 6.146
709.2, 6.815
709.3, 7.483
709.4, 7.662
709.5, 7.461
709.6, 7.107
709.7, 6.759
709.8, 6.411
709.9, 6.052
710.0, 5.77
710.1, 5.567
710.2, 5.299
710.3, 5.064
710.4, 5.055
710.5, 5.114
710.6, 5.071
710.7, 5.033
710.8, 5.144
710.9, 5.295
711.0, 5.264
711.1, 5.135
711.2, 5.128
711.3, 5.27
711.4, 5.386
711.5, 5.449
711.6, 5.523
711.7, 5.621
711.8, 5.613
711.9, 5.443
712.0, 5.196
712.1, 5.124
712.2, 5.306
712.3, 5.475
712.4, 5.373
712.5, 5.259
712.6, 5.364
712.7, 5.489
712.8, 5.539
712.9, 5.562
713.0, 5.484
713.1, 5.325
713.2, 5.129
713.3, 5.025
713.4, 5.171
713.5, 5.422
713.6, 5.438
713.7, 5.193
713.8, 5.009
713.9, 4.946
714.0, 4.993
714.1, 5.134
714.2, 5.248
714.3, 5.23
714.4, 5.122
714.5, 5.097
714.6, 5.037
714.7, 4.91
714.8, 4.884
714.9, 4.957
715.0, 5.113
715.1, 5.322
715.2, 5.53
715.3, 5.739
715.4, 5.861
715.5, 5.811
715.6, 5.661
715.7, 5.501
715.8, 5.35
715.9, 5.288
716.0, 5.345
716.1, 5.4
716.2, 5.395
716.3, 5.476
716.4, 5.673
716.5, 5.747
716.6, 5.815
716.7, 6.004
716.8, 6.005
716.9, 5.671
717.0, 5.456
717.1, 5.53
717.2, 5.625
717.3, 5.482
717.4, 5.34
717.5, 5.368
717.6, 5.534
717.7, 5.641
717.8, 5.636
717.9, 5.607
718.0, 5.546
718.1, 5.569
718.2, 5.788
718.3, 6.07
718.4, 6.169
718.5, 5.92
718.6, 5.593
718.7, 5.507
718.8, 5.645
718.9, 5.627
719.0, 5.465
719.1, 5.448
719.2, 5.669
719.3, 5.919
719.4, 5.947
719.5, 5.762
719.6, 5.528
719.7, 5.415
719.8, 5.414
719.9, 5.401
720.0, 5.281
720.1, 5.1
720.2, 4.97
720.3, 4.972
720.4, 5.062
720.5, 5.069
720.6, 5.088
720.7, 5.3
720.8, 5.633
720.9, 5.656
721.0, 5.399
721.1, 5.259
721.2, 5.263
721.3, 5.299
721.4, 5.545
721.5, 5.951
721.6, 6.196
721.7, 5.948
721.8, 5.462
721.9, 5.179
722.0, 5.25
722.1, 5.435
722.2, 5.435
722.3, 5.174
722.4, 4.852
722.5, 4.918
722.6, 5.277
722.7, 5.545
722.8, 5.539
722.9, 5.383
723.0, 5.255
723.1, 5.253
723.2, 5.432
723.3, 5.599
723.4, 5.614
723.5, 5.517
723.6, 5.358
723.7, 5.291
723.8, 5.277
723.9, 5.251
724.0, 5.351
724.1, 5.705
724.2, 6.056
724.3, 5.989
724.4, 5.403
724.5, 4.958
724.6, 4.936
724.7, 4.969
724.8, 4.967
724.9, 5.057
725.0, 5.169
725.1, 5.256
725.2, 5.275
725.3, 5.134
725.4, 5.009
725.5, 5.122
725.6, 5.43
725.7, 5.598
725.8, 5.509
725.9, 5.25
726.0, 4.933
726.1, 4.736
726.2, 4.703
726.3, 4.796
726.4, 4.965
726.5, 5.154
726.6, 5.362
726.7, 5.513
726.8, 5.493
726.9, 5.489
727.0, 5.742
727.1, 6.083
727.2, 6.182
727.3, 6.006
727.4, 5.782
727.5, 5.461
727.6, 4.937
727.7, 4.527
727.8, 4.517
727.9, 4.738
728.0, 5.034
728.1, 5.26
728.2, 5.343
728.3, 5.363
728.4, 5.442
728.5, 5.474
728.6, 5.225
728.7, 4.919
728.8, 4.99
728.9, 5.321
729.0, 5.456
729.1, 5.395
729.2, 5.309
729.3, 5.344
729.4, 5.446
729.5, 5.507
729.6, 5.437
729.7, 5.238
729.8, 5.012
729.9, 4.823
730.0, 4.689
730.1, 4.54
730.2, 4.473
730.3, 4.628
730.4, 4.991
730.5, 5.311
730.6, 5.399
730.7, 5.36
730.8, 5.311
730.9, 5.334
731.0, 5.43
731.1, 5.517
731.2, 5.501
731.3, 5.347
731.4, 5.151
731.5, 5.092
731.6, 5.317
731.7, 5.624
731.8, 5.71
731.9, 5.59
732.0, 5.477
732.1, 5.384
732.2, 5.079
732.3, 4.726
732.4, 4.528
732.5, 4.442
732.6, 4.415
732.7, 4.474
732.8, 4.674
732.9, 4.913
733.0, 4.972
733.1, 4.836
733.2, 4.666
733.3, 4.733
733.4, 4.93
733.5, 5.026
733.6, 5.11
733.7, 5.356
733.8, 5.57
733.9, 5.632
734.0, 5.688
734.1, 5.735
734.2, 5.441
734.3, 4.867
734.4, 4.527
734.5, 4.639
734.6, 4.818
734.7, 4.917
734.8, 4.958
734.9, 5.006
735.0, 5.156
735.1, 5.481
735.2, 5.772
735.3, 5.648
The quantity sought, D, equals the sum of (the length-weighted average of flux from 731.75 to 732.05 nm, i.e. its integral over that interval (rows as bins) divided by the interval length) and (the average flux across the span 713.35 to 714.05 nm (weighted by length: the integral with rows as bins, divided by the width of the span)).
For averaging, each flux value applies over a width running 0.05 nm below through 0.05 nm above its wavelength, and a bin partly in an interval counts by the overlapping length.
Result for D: 10.8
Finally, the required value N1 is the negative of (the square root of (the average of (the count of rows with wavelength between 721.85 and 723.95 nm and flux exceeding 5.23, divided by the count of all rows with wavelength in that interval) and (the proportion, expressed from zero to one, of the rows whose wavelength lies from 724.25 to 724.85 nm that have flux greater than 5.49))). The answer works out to -0.70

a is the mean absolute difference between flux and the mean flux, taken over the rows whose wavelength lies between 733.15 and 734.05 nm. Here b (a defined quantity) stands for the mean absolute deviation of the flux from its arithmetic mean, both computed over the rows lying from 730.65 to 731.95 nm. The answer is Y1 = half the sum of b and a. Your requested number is 0.237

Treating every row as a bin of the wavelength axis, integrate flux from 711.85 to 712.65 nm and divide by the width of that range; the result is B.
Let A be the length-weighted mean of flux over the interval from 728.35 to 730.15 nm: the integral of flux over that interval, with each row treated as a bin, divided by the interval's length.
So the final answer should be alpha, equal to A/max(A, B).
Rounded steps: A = 5.2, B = 5.32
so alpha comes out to 0.98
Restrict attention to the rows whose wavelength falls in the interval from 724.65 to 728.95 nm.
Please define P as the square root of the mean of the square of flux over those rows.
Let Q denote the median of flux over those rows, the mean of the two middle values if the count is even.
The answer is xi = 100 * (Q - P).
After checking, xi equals 0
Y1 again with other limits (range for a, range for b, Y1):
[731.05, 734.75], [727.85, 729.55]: 0.263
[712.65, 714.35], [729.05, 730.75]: 0.241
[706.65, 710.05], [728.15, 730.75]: 0.405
